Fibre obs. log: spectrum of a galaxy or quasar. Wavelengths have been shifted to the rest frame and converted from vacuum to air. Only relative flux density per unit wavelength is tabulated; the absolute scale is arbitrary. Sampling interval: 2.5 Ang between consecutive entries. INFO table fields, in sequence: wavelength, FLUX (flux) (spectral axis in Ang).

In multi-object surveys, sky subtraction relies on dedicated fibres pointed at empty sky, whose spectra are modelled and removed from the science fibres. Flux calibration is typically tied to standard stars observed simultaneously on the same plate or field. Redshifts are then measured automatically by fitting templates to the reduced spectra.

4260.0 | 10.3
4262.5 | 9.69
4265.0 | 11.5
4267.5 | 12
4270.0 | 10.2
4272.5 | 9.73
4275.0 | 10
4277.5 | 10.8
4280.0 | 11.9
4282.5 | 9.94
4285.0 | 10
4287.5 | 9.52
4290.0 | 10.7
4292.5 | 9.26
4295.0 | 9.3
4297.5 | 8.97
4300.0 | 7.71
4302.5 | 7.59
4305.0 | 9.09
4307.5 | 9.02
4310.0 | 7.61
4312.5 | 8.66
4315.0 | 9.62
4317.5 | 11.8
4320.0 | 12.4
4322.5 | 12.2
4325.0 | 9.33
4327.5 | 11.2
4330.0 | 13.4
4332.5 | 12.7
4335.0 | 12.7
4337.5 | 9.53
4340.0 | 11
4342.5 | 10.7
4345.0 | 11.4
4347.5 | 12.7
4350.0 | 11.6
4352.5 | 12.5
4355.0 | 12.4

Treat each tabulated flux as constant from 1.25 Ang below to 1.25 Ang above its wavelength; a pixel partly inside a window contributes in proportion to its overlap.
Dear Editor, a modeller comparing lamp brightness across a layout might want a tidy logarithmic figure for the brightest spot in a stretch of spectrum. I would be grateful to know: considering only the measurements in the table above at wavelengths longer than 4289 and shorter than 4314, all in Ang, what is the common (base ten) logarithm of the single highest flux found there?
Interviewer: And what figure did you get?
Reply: 1.03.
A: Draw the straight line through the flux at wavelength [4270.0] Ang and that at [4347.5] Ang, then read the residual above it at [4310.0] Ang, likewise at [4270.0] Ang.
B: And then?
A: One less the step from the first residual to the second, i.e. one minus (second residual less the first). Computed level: -2.9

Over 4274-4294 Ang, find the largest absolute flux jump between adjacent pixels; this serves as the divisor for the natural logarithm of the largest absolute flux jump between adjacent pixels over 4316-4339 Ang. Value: 0.59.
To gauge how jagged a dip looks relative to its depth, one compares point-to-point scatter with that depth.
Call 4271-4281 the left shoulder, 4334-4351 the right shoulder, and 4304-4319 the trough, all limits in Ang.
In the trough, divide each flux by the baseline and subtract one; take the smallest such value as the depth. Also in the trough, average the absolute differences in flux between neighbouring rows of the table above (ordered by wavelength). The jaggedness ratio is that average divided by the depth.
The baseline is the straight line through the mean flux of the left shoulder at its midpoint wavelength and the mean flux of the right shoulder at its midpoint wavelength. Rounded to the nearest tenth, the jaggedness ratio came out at -3.7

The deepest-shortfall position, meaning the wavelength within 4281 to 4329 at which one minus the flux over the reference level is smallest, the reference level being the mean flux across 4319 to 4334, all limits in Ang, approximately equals 4320.0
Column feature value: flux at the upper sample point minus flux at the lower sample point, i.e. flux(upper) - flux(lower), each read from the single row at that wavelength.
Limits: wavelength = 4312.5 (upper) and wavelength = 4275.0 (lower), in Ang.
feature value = -1.3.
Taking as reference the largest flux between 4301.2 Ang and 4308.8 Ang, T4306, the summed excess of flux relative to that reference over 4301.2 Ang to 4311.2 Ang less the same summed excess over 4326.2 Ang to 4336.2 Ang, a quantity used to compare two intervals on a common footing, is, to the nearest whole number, -17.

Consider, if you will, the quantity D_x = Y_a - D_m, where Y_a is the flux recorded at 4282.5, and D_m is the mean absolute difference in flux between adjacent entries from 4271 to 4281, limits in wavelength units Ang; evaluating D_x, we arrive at 9.2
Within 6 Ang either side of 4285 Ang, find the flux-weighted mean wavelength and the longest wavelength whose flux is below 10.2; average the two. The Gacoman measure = 4286.2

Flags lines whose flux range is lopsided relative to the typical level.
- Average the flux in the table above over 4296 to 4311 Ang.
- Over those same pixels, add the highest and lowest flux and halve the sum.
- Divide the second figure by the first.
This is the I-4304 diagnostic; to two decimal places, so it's 1.00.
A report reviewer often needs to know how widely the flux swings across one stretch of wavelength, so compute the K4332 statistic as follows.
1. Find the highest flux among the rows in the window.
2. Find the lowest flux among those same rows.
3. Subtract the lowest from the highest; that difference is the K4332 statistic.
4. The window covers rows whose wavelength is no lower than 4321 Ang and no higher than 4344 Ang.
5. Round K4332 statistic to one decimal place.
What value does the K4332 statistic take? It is 4.1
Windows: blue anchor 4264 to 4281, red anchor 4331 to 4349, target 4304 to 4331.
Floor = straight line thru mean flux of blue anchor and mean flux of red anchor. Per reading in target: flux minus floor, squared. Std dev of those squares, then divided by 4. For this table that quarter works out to 0.9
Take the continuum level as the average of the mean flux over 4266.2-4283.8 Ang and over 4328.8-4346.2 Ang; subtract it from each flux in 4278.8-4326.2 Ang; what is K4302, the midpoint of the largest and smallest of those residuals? -1.1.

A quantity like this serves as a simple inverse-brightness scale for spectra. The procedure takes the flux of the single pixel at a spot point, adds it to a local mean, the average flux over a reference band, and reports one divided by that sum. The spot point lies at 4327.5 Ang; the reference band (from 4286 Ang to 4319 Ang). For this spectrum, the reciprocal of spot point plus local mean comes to 0.049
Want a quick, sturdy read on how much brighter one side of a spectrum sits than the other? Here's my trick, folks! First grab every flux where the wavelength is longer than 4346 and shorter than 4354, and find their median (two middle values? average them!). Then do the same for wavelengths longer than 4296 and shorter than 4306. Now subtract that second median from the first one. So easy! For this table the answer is 4.16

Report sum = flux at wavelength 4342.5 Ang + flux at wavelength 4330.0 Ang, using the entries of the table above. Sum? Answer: 24.1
